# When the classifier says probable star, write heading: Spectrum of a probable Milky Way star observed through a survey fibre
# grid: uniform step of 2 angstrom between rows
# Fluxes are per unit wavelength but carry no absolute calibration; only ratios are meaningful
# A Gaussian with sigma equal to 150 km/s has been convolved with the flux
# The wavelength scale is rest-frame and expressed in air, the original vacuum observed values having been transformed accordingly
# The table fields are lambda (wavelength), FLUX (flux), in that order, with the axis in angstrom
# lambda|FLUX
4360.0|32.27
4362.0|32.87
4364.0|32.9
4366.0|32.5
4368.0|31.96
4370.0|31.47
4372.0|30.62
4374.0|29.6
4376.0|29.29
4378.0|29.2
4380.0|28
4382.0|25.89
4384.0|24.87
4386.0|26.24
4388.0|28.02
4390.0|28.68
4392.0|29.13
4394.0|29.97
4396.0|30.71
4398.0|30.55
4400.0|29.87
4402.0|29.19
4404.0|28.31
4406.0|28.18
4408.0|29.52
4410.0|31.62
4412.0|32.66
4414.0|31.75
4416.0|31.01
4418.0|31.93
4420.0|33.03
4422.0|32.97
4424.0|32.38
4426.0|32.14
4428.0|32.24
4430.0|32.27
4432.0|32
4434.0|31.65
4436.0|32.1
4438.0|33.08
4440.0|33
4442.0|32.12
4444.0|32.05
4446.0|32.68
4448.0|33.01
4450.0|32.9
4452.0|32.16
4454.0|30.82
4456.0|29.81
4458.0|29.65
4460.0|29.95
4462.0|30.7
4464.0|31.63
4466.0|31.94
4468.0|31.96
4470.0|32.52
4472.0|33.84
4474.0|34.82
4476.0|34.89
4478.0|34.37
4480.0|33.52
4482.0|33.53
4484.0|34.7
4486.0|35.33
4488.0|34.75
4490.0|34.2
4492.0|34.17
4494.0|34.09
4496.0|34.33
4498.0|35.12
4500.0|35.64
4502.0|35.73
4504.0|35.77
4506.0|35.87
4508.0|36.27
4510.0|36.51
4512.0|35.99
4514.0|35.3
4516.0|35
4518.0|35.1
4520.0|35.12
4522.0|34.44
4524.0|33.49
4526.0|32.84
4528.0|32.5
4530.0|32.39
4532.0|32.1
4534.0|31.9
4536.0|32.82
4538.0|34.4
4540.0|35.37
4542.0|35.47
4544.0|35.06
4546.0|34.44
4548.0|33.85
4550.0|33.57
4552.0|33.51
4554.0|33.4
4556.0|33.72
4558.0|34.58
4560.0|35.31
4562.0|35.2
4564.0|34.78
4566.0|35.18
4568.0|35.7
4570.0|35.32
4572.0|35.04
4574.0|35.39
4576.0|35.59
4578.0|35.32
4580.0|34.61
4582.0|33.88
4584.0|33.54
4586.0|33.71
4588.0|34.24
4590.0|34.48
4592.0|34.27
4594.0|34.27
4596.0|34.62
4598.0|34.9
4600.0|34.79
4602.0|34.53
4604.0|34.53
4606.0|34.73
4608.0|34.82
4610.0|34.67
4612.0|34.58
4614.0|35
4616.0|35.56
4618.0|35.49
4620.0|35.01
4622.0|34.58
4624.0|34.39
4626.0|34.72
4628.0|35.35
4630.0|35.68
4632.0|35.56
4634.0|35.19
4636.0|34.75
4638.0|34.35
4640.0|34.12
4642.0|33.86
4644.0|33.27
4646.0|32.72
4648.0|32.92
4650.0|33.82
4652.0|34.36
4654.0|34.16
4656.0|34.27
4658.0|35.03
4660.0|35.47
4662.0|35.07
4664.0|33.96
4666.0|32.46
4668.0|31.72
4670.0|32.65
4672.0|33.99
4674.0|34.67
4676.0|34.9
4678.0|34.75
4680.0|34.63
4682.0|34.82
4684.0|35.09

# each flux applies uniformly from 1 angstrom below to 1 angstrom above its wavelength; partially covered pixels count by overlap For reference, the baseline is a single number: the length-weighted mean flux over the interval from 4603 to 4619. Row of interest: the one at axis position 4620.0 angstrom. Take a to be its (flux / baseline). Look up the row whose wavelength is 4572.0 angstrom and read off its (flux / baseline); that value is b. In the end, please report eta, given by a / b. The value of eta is 1.00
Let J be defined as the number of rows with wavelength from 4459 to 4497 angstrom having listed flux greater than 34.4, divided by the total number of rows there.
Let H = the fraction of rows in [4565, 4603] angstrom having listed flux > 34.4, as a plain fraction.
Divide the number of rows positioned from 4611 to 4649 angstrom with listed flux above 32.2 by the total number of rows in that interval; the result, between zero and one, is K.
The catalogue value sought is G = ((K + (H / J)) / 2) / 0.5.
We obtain 3.6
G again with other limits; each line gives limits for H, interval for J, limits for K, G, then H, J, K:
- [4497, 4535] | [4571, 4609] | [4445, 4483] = 1.5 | 0.7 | 0.68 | 0.53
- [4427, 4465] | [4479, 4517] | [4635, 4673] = 0.9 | 0.0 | 0.68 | 0.95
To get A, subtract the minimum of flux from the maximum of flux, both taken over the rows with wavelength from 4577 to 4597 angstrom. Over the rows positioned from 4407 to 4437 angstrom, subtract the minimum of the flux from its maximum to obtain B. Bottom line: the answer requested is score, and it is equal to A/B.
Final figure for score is 0.5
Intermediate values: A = 1.78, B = 4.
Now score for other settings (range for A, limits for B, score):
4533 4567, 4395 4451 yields 0.7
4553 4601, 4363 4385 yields 0.3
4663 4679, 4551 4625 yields 1.4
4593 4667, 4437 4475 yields 0.6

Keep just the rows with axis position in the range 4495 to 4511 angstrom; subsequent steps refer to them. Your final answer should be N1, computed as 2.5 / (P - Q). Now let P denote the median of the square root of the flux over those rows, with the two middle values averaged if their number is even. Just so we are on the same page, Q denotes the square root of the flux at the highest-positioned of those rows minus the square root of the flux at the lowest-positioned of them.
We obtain 0.431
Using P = 5.98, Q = 0.18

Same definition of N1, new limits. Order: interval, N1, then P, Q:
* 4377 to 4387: 0.463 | 5.12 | -0.28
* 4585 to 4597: 0.433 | 5.85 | 0.08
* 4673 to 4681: 0.424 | 5.89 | 0.00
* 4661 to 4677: 0.428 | 5.83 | -0.01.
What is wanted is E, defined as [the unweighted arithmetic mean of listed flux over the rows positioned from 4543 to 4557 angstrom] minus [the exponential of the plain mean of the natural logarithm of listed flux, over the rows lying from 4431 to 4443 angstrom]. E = 2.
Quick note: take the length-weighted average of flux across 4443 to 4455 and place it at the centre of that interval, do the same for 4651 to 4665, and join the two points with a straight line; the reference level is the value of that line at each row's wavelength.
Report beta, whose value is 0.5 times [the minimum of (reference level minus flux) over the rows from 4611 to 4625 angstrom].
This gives -0.7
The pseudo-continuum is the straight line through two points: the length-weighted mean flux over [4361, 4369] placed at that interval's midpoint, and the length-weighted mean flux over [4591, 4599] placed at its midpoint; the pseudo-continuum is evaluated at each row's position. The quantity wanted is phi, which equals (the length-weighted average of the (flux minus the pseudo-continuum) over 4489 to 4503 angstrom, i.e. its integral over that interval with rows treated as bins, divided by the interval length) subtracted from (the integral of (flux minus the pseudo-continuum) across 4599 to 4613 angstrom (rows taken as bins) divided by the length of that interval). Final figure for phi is -1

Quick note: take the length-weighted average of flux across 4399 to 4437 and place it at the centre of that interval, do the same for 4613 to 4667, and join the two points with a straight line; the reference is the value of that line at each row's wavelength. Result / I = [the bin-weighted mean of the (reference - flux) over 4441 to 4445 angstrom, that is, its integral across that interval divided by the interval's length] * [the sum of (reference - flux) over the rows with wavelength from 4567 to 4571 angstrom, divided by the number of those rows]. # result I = 0.9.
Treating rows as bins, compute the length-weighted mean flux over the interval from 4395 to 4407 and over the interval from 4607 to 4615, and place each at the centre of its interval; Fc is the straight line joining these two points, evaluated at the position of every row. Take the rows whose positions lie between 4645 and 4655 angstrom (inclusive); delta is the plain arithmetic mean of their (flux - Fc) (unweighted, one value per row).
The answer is -2.2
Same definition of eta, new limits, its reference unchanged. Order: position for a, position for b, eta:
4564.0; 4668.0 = 1.10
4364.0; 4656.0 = 0.96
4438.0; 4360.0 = 1.03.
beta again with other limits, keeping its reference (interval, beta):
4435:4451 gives -0.5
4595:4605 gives -0.5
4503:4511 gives -1.8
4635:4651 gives -0.2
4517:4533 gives -1.0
